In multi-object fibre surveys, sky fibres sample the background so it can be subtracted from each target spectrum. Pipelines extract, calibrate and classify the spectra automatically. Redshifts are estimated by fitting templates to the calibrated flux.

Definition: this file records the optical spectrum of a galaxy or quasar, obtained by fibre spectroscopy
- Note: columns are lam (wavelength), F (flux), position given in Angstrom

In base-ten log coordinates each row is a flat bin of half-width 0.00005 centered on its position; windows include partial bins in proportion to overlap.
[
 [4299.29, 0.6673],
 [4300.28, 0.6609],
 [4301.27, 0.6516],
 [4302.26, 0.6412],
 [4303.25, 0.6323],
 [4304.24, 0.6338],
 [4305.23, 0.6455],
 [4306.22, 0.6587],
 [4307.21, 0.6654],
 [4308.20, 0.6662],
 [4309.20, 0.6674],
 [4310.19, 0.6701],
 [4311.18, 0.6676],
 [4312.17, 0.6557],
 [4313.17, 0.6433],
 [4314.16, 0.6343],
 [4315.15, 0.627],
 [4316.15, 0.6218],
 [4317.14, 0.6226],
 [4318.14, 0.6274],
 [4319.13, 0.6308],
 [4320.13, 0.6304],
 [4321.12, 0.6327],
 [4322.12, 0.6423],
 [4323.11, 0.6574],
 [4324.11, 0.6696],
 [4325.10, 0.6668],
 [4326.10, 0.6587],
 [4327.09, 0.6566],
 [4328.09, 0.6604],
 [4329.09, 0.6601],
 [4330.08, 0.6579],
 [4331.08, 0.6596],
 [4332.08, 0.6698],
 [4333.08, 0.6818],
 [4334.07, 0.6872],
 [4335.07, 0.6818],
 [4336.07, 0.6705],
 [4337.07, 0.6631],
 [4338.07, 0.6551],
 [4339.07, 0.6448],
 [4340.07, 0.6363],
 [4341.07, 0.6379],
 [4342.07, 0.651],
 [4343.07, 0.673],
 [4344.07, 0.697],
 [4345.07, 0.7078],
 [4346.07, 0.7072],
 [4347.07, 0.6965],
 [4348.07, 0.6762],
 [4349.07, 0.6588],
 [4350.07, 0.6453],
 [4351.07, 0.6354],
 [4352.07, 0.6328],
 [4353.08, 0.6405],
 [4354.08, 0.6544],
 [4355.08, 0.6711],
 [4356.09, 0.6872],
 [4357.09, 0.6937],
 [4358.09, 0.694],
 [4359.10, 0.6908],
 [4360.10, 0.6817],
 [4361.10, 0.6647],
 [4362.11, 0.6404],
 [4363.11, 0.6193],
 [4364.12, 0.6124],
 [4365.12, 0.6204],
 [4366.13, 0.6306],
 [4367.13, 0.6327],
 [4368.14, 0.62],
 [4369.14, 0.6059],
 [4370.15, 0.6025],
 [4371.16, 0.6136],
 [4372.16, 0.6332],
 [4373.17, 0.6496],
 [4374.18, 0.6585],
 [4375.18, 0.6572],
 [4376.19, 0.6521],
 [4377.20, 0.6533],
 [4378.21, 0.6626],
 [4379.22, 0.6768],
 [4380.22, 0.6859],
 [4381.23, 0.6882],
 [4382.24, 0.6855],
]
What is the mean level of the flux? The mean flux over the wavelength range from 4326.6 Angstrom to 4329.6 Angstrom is 0.659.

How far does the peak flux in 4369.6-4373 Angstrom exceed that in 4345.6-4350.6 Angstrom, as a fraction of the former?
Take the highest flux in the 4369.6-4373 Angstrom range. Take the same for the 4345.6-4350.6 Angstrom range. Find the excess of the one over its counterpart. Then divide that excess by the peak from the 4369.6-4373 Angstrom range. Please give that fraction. -0.12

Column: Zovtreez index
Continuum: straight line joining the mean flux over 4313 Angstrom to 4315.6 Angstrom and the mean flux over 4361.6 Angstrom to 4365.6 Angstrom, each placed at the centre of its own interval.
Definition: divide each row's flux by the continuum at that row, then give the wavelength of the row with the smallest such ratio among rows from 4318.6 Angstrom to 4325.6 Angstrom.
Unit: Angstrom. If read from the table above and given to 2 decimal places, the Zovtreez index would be 4320.13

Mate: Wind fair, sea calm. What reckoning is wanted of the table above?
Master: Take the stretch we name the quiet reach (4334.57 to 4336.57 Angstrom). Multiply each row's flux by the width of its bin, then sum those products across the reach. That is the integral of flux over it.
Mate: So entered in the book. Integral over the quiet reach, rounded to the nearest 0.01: 1.35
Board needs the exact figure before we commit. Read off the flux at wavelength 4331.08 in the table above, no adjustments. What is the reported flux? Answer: 0.6596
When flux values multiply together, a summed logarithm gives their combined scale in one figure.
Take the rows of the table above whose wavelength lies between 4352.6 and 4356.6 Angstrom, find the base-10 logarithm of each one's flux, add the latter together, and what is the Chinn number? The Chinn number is -0.71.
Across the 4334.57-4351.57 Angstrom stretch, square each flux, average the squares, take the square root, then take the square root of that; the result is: 0.817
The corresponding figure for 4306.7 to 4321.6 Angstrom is 0.803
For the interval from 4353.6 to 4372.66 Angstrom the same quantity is 0.804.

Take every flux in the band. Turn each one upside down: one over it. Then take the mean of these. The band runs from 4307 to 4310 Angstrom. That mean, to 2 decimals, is 1.50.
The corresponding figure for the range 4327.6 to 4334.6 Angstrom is 1.50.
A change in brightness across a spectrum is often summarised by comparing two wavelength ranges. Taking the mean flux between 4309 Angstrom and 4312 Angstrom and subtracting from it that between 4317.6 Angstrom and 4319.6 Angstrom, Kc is 0.04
